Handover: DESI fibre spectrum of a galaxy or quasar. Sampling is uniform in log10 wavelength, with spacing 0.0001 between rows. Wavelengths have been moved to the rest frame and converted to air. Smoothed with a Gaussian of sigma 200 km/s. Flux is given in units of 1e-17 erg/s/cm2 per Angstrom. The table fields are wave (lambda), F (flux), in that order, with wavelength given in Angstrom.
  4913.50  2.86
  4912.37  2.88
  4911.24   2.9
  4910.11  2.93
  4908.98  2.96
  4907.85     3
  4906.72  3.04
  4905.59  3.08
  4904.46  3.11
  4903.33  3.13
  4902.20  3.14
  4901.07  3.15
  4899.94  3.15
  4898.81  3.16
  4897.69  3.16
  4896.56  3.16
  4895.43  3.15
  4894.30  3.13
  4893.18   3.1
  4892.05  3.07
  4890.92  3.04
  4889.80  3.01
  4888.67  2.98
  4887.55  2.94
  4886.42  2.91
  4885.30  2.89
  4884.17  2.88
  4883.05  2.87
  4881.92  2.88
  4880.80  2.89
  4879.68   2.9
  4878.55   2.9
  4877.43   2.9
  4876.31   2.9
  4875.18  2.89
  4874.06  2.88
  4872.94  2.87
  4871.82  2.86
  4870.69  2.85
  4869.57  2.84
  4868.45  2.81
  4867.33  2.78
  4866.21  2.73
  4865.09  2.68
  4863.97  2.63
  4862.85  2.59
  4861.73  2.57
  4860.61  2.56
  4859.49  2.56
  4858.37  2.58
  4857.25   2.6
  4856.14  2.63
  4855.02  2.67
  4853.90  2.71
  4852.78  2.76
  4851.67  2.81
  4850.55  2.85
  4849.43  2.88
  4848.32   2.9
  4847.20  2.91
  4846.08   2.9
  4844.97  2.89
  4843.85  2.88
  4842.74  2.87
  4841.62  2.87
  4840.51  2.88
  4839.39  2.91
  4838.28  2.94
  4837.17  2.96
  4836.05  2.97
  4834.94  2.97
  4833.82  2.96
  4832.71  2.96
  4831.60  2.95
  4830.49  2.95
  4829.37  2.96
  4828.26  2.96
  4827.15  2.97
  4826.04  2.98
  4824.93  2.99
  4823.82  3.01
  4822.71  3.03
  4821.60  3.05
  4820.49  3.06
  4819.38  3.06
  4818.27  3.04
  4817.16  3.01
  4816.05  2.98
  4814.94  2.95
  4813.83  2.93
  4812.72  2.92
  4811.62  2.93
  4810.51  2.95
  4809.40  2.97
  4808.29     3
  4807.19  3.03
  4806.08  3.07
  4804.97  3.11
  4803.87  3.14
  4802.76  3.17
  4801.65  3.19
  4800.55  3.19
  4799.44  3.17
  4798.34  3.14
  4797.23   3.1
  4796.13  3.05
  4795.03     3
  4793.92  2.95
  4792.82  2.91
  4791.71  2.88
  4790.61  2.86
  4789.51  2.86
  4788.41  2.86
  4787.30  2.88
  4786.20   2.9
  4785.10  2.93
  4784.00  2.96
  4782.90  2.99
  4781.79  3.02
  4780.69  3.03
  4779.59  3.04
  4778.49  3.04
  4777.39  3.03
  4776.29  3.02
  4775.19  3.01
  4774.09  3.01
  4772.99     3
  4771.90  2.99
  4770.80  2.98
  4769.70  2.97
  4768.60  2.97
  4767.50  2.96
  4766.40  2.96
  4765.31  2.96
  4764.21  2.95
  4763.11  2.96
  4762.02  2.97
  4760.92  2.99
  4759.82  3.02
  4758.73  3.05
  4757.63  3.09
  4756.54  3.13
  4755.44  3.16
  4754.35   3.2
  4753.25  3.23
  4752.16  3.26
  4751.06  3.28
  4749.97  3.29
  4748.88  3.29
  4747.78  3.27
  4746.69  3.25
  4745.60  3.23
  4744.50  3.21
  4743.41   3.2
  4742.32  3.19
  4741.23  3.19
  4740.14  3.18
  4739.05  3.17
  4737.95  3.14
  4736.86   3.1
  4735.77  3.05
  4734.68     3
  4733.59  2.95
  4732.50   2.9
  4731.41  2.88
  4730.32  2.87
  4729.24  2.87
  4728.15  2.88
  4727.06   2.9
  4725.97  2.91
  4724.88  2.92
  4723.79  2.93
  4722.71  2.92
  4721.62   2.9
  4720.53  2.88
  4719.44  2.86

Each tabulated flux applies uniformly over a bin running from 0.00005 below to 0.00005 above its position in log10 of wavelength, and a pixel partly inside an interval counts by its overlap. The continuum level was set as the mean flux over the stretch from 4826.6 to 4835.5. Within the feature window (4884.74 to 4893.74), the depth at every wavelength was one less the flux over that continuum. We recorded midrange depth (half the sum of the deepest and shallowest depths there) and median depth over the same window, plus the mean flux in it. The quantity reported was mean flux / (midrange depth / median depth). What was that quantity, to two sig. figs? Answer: 3.0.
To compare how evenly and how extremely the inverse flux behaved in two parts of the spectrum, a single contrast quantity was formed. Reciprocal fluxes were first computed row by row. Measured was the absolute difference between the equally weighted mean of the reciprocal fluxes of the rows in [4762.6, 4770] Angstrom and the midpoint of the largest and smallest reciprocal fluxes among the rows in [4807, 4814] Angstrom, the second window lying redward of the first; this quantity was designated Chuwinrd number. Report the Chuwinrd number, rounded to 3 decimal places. 0.001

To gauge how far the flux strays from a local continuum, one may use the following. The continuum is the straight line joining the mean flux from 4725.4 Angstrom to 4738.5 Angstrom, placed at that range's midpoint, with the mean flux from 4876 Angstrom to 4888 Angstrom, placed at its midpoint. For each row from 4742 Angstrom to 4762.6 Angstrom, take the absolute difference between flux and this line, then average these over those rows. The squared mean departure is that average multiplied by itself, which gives 0.052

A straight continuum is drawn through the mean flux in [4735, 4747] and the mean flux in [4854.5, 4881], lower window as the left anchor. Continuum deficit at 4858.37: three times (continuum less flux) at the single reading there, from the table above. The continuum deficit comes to 0.61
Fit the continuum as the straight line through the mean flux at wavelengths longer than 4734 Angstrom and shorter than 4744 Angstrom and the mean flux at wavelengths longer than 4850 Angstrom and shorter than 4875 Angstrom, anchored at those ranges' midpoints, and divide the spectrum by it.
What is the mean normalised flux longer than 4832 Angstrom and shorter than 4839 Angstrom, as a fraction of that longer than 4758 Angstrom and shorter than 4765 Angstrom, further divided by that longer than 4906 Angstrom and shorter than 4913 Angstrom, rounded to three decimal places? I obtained 0.935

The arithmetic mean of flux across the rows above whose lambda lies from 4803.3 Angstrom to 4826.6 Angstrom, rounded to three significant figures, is 3.01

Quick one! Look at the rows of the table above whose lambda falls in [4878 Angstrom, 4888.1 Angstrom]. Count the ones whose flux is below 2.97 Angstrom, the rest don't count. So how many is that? 9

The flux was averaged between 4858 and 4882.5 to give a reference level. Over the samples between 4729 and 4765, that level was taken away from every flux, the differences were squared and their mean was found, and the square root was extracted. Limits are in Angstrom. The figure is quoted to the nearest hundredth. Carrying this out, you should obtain 0.36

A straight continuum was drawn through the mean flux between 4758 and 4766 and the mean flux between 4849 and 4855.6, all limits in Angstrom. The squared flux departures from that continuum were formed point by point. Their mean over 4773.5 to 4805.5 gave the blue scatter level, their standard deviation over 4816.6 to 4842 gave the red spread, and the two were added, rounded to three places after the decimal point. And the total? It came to 0.032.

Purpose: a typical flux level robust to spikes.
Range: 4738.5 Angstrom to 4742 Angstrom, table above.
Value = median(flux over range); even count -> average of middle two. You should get 3.18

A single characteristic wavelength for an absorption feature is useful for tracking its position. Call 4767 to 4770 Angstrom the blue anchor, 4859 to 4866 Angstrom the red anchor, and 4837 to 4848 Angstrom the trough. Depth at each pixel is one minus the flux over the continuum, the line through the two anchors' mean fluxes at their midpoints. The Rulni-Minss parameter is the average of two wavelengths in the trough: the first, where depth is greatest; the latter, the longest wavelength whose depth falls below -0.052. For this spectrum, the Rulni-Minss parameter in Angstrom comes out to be 4844.4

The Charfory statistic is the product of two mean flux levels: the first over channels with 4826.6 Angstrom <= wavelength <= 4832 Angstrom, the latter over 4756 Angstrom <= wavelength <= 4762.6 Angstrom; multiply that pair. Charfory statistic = 9.00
